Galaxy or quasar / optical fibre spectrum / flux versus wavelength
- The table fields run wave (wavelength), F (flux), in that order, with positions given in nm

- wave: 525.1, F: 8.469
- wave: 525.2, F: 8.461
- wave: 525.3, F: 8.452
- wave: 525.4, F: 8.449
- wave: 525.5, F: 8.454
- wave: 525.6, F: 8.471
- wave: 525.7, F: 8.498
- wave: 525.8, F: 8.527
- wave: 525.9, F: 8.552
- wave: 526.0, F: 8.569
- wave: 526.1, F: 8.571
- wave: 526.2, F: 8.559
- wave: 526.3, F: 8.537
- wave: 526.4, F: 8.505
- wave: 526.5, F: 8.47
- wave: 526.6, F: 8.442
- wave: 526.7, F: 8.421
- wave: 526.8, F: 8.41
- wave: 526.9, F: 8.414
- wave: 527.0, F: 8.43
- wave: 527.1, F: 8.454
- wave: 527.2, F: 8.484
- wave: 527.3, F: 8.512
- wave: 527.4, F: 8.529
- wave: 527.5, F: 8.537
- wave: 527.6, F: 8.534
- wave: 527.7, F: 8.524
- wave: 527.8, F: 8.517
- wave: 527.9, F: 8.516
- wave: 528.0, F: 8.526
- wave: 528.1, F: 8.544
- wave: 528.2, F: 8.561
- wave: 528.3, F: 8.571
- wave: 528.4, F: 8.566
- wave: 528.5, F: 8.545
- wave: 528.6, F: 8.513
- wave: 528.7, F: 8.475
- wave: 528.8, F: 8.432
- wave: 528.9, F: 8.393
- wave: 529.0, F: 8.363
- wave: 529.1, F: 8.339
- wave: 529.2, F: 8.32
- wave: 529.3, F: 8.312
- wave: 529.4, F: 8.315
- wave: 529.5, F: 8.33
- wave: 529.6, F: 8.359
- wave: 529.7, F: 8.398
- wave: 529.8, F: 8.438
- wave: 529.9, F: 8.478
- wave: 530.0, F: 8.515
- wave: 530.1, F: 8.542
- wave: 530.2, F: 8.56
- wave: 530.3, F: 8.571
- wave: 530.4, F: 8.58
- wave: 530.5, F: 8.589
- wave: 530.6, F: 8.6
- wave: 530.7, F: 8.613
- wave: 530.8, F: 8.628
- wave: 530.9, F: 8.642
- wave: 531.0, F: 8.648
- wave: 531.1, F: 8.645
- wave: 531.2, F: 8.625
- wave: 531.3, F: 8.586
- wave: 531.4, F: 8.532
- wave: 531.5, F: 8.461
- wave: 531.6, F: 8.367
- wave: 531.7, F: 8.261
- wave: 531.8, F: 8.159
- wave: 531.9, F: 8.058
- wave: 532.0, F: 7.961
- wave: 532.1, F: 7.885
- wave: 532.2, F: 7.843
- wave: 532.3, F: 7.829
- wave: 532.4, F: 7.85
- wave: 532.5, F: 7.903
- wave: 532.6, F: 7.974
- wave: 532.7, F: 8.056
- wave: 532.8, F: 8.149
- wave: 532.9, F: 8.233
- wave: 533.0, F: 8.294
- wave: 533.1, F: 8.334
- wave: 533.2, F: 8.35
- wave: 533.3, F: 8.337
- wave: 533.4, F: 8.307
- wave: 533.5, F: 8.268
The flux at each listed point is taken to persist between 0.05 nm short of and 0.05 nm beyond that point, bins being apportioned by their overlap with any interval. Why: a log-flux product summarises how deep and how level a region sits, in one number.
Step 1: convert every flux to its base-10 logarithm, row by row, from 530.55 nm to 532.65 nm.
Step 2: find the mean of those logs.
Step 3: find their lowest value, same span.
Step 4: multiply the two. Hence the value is 0.821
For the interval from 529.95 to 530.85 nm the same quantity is 0.868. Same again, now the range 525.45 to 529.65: 0.854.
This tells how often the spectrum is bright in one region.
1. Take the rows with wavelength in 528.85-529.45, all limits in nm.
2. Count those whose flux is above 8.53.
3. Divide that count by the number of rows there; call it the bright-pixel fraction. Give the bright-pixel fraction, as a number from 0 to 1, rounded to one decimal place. 0.0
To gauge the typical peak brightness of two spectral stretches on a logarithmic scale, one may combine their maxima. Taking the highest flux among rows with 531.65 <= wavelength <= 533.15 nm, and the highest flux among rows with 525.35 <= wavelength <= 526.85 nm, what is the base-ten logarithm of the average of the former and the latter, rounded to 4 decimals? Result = 0.9270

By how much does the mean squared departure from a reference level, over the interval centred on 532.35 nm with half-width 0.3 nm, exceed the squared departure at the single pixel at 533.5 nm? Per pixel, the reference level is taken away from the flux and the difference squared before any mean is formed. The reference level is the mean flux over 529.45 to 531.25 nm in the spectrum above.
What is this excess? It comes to 0.36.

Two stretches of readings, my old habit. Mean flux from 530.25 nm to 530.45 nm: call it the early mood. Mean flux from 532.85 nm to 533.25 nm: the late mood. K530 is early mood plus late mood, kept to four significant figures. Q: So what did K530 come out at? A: 16.88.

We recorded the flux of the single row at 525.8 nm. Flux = 8.527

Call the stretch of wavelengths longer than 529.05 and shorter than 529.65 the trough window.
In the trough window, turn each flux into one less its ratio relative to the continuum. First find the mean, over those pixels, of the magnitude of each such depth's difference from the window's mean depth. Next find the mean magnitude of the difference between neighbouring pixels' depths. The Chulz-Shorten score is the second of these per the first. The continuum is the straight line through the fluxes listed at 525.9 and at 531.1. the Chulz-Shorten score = 1.1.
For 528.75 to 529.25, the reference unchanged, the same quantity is 0.8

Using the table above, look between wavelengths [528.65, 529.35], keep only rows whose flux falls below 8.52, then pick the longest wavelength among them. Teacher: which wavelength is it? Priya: 529.3 nm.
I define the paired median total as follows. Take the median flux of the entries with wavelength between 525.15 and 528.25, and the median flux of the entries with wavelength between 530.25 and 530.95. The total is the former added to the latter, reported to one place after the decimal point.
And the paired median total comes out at 17.1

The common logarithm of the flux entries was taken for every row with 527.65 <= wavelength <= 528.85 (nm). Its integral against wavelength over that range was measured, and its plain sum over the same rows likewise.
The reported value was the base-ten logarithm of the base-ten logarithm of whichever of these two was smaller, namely -1.3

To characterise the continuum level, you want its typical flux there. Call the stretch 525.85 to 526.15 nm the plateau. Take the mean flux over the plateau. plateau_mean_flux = 8.56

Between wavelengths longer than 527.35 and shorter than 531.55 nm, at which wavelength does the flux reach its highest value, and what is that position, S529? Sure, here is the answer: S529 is 531.0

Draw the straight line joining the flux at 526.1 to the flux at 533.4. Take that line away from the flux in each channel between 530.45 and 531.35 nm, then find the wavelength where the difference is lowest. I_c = 530.5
